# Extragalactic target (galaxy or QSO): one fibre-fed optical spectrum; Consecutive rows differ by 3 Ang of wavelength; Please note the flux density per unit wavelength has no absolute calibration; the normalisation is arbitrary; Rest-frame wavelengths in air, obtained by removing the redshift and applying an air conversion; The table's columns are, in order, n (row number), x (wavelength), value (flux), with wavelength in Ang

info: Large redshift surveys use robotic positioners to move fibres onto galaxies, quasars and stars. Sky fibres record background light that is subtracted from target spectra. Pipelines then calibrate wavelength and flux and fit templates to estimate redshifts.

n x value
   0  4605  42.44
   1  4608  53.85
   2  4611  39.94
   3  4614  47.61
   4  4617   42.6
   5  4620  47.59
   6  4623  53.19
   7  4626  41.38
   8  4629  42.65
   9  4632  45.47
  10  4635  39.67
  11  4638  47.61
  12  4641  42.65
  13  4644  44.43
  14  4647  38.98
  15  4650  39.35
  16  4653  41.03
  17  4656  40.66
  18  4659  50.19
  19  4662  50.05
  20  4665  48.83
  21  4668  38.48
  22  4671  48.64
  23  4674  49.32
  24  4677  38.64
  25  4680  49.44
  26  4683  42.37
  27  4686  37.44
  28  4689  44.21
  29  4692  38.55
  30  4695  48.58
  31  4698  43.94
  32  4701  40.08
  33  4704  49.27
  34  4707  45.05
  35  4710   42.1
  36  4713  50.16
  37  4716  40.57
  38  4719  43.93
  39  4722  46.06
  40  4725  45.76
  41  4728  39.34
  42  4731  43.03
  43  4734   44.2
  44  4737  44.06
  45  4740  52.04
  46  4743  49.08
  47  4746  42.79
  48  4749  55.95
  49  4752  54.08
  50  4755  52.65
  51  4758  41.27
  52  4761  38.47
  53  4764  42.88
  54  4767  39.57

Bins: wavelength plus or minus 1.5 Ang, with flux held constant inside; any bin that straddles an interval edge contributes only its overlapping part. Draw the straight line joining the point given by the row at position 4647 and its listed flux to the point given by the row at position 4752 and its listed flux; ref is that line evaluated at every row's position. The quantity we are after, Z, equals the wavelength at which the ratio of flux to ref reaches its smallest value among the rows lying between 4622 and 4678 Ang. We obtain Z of 4677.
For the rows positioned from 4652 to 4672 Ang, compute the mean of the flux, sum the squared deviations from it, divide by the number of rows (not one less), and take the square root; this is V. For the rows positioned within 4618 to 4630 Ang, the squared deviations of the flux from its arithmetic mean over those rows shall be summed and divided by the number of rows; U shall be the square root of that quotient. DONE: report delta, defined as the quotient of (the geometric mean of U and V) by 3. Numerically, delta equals 1.56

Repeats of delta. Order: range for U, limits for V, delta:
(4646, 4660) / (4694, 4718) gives 1.31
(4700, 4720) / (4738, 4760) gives 1.47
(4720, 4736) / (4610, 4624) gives 1.11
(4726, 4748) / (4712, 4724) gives 1.23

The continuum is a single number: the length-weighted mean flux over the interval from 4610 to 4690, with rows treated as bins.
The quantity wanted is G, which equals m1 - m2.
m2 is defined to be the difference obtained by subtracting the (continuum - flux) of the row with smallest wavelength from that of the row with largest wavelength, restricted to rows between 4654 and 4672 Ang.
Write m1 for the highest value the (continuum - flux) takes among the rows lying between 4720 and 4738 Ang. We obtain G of 13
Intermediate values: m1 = 4.8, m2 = -8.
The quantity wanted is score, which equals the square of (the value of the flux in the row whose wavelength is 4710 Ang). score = 1772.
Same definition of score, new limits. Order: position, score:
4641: 1819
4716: 1646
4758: 1703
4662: 2505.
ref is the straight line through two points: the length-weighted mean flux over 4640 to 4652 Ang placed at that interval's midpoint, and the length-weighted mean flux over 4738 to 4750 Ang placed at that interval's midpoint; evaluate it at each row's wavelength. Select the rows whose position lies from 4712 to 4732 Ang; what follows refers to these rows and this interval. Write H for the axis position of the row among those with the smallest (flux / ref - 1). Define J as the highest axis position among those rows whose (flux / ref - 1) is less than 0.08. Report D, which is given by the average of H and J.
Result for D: 4729.5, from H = 4728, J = 4731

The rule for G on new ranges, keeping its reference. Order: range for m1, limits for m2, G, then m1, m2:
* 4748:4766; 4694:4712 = -1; 5.7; 6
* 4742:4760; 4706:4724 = 4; 2.9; -1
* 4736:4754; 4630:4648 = -5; 1.4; 6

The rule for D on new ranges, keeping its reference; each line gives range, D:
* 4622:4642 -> 4638.0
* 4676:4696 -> 4690.5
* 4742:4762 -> 4761.0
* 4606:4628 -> 4618.5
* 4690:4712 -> 4701.0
